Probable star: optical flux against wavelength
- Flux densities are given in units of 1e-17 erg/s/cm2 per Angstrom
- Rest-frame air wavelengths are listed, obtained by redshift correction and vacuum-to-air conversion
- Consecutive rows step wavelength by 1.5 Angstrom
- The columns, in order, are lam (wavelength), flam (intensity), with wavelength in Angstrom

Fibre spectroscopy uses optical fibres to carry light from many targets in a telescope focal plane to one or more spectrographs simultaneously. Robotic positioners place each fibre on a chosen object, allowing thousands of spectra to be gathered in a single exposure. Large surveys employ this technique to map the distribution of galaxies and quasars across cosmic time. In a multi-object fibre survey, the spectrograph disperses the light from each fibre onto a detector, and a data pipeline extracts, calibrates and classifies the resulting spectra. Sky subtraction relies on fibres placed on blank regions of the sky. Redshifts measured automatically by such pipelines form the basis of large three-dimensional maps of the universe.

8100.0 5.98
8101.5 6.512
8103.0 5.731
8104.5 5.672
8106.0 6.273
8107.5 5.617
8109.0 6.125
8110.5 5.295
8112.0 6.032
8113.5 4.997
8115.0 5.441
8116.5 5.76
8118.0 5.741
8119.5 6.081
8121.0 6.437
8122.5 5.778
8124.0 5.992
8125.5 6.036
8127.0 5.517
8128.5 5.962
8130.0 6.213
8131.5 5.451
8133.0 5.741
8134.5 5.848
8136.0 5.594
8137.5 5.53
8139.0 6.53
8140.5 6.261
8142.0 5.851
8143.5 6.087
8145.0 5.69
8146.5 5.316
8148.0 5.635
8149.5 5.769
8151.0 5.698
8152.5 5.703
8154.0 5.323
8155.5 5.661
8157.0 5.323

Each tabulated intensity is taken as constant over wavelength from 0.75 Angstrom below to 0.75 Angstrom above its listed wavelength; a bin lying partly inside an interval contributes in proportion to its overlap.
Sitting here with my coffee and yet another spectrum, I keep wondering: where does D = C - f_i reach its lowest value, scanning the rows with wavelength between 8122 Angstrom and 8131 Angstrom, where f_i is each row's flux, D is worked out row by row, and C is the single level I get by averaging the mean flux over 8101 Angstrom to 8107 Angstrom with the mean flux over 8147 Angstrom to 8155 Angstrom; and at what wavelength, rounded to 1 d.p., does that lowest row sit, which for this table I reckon 8130.0 Angstrom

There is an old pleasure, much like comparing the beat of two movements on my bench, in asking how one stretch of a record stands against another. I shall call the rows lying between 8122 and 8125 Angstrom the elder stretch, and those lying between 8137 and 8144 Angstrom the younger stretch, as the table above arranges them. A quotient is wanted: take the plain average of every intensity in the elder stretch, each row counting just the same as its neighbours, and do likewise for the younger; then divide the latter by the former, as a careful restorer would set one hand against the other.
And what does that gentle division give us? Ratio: 1.03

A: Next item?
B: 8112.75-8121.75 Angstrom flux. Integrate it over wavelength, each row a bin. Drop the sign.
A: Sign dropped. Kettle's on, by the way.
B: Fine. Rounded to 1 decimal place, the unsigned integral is 51.7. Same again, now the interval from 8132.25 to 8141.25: 53.3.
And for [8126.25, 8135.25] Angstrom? 52.1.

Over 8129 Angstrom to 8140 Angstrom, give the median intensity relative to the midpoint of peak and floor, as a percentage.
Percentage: 96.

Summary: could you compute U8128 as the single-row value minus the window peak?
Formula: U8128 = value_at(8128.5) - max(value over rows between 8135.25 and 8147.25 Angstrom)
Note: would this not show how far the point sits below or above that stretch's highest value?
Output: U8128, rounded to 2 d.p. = -0.57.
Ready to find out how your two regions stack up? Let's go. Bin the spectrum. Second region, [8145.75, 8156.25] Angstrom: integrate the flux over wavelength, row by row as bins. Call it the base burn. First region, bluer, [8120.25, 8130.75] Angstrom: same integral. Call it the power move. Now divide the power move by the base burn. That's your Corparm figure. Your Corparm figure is 1.07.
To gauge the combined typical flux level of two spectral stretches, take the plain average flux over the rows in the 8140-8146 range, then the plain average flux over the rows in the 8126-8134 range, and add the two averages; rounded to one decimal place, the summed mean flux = 11.7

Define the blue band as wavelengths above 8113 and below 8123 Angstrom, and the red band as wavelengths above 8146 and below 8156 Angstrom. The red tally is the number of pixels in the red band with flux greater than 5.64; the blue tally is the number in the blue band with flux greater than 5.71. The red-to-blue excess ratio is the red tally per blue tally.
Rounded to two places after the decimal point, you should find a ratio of 0.80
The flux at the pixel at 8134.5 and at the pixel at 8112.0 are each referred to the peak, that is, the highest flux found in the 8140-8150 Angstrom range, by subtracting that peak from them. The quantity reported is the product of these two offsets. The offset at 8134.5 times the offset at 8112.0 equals 0.09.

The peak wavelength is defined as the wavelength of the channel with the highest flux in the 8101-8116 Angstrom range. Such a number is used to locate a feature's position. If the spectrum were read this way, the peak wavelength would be 8101.5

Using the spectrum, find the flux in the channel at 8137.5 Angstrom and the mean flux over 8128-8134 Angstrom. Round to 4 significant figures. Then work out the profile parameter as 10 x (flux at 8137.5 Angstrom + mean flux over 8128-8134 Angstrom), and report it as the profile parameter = 113.7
